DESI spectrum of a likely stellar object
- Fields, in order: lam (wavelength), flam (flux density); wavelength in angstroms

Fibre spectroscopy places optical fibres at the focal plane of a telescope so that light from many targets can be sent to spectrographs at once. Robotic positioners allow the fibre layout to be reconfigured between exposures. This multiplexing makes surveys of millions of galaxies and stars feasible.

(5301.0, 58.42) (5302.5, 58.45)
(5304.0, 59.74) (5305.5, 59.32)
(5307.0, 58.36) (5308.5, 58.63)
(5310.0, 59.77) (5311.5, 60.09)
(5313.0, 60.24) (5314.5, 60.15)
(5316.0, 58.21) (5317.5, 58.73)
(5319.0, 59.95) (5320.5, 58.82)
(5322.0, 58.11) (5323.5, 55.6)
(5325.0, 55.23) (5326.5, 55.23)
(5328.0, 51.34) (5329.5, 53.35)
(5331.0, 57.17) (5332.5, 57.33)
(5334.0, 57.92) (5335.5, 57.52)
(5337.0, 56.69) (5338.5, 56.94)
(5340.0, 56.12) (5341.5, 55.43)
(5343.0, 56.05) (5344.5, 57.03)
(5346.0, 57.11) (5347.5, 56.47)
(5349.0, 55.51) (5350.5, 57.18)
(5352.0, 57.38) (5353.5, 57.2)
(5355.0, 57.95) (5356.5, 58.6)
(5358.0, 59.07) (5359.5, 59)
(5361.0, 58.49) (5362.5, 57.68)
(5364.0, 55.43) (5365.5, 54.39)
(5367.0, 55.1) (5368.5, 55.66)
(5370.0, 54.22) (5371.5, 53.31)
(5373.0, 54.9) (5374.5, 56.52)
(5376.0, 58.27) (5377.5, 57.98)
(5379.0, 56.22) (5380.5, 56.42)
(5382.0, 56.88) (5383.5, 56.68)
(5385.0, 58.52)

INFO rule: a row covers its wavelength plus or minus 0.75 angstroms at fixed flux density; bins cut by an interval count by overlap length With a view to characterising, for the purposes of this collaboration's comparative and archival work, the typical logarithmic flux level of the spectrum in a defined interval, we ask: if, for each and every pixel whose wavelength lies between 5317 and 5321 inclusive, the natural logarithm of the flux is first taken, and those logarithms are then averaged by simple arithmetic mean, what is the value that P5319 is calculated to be 4.08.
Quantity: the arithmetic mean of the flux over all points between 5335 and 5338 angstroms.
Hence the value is 57.1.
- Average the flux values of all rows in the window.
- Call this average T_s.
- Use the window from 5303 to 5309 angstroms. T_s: 59.0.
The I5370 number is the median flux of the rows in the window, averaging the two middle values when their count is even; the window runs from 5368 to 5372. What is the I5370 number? 54.2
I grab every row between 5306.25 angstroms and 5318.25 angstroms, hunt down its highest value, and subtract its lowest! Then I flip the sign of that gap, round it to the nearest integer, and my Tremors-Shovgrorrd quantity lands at -2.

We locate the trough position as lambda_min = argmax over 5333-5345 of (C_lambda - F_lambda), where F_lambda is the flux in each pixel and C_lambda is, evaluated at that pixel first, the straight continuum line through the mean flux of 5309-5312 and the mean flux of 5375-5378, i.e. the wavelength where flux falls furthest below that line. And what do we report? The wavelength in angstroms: 5341.5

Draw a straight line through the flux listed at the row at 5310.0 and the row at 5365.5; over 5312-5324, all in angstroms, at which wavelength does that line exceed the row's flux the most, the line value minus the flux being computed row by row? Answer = 5323.5 angstroms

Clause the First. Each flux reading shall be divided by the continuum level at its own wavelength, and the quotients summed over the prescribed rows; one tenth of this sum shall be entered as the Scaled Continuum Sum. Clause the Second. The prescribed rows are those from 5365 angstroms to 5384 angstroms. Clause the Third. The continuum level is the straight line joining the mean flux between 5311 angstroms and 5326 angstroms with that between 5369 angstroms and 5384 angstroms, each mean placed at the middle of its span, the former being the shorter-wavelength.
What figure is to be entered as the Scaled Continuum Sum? 1.3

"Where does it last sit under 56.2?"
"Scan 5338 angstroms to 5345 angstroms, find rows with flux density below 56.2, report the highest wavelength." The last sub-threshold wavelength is 5343.0 angstroms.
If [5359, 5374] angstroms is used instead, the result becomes 5373.0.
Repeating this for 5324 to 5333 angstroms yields 5329.5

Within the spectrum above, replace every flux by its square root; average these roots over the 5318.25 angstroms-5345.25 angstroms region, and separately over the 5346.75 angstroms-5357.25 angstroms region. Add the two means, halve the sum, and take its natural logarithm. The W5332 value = 2.02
